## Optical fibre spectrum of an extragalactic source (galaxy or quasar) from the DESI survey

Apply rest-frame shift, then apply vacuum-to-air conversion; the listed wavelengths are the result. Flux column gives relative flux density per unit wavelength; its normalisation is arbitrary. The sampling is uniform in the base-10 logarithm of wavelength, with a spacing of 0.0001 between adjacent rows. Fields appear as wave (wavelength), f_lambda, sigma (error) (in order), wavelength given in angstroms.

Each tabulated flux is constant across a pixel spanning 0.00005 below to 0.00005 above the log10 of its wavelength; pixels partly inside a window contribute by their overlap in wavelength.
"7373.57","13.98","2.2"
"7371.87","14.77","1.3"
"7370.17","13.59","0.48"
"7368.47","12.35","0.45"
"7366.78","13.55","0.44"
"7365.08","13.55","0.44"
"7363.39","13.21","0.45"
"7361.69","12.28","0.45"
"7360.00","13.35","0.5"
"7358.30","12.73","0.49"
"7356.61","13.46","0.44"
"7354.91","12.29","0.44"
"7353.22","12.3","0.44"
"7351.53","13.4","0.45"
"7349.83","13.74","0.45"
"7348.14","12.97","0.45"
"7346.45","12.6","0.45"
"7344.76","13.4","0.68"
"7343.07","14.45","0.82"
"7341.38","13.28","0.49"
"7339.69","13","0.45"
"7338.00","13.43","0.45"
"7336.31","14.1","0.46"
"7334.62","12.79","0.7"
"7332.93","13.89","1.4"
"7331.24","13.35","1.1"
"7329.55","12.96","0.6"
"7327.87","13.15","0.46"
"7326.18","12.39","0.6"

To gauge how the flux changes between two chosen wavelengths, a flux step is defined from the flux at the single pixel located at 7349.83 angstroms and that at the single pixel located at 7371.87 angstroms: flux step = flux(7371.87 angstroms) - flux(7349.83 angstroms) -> 1.0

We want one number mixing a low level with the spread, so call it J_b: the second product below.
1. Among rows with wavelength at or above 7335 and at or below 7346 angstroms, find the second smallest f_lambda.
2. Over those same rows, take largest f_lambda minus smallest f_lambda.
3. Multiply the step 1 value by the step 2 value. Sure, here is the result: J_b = 19.3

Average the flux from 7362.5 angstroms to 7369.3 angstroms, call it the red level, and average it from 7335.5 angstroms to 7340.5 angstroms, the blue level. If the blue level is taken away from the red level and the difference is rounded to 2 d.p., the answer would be -0.34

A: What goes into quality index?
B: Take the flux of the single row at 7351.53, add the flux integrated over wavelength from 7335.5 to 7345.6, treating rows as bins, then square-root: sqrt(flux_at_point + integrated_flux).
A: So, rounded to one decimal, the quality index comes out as 12.3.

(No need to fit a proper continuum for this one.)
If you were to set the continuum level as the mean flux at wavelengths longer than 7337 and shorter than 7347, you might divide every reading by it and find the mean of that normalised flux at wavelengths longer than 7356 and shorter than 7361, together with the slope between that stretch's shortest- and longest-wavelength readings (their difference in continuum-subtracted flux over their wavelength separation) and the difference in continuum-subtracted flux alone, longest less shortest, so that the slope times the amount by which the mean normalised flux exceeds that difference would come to 0.0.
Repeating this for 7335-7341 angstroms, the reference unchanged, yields -0.7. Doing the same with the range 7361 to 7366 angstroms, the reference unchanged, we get -0.1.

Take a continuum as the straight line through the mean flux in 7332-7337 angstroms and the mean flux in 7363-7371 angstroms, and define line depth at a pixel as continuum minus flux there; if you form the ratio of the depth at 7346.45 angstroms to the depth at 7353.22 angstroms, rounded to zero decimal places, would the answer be 1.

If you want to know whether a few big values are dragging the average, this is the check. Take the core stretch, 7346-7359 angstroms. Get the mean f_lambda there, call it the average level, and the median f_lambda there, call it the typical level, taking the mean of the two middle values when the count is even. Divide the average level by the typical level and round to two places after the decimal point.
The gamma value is 1.01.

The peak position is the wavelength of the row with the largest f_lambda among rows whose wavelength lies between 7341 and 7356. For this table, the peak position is 7343.07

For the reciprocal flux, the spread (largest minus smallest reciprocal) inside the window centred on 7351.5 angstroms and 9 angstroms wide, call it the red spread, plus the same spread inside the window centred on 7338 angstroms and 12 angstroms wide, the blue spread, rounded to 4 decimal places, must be 0.0176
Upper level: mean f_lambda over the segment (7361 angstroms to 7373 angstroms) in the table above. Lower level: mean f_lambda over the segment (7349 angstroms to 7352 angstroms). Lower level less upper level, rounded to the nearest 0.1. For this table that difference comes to 0.2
